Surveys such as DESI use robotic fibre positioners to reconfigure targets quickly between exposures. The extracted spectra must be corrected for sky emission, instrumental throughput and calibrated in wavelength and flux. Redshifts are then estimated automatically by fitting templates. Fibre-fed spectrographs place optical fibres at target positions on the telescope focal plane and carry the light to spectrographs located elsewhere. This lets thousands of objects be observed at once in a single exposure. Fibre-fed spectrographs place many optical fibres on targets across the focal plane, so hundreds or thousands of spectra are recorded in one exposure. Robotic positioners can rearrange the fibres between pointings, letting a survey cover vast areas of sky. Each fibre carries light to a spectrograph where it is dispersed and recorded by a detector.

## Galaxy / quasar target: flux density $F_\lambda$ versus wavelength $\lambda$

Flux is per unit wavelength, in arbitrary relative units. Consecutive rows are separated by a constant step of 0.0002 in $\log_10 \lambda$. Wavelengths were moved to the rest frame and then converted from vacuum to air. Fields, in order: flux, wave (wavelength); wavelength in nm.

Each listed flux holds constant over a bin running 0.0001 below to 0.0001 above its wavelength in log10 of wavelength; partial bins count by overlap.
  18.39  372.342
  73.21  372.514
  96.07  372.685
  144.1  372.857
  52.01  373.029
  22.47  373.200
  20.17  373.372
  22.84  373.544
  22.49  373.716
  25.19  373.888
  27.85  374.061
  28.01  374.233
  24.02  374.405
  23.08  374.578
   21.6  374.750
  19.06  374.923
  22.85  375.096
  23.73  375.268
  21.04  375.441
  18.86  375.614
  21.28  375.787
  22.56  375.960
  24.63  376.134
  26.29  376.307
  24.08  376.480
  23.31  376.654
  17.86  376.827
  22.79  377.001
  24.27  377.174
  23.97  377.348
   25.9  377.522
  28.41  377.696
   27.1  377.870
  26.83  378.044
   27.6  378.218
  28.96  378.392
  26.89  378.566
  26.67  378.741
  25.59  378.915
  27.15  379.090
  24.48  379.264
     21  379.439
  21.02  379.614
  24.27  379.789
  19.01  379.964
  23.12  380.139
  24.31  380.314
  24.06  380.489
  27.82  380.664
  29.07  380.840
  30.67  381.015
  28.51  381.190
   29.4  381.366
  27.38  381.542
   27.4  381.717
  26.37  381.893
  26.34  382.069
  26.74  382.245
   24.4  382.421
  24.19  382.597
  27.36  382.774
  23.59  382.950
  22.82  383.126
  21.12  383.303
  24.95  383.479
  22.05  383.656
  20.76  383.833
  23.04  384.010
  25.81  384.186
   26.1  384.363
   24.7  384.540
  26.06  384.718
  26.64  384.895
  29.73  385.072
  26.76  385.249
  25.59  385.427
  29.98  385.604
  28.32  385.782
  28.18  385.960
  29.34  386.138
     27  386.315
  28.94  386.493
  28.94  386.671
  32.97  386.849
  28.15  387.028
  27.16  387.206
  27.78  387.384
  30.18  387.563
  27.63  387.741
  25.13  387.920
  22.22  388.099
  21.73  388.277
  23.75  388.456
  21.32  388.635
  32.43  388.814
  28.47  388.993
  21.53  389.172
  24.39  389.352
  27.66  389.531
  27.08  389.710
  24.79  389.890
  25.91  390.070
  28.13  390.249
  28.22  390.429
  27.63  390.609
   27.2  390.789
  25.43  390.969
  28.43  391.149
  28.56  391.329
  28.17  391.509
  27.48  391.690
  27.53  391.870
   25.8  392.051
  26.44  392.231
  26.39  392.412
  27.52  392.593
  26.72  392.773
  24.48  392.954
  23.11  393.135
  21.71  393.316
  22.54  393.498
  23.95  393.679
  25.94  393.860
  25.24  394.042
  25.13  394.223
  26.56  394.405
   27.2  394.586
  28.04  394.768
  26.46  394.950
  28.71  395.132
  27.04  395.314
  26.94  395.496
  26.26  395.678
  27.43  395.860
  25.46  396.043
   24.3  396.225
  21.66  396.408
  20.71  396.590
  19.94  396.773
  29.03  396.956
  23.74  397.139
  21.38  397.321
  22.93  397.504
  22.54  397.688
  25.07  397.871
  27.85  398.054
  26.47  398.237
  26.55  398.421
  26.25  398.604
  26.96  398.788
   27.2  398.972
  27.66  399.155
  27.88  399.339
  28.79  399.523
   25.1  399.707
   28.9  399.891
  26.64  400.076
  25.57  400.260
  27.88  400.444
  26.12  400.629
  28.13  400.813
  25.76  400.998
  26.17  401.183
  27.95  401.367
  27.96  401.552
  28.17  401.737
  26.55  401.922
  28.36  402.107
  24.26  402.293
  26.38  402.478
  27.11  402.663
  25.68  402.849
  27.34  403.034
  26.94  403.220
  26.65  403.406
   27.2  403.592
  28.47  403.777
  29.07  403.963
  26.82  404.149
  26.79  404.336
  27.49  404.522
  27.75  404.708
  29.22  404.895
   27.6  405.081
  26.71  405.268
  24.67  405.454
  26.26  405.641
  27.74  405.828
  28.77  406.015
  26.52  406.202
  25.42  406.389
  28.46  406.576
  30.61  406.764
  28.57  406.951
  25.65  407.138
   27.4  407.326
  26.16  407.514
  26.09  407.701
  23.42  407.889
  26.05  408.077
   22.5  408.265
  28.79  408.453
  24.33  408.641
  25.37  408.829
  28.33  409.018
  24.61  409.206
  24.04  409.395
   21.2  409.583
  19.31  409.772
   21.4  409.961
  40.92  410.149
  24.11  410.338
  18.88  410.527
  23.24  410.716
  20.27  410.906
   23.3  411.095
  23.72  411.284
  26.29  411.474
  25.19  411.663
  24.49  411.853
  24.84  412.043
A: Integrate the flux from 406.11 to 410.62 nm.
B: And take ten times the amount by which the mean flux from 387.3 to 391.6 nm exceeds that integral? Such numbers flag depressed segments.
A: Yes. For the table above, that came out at -898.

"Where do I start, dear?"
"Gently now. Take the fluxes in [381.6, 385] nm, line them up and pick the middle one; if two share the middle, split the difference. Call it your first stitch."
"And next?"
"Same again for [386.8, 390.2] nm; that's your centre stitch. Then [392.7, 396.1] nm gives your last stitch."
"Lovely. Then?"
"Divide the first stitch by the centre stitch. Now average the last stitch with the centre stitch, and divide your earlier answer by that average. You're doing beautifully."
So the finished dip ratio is 0.035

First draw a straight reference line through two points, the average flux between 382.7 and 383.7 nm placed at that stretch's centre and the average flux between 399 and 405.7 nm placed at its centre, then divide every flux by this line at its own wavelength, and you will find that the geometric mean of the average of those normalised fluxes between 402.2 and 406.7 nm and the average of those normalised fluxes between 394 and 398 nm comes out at 0.98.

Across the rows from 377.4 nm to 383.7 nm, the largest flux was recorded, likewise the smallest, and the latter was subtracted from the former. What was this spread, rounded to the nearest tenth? 11.7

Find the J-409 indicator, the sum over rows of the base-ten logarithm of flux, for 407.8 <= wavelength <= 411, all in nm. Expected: 23.5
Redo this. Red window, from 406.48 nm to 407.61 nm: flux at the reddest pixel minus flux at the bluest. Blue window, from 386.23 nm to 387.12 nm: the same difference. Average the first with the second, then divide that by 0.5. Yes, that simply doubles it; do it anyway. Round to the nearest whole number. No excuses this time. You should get -1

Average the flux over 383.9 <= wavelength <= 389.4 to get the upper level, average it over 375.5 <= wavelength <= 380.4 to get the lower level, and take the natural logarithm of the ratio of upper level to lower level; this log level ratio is 0.10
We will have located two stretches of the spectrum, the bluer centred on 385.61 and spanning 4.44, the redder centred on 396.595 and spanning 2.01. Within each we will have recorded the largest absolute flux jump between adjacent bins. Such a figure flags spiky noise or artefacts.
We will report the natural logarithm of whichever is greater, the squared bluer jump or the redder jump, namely 3.1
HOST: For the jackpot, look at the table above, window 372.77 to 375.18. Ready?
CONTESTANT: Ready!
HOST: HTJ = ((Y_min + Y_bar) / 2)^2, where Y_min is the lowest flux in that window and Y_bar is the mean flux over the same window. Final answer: 703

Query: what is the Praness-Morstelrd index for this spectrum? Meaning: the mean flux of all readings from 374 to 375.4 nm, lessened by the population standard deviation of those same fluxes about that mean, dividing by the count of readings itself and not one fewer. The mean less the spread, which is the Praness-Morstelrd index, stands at 21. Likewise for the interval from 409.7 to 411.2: 17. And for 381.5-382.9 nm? 25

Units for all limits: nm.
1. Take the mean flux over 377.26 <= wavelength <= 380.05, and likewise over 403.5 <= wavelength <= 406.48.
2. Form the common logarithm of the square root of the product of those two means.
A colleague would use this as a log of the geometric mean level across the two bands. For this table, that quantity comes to 1.42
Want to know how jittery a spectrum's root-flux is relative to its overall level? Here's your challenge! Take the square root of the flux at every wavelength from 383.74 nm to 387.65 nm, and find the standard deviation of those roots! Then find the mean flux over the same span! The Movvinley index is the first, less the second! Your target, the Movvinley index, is -27.1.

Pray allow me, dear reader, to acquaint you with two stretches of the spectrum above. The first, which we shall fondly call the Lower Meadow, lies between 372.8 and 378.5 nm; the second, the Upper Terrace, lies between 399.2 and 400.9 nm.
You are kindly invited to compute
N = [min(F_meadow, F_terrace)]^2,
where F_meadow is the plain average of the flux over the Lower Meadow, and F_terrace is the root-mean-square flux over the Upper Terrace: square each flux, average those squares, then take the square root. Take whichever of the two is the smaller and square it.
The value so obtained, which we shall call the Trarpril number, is 743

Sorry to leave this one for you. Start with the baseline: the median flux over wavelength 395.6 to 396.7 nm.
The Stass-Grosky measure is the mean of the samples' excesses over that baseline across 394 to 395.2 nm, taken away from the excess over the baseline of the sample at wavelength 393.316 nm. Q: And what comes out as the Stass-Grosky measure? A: -5.1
